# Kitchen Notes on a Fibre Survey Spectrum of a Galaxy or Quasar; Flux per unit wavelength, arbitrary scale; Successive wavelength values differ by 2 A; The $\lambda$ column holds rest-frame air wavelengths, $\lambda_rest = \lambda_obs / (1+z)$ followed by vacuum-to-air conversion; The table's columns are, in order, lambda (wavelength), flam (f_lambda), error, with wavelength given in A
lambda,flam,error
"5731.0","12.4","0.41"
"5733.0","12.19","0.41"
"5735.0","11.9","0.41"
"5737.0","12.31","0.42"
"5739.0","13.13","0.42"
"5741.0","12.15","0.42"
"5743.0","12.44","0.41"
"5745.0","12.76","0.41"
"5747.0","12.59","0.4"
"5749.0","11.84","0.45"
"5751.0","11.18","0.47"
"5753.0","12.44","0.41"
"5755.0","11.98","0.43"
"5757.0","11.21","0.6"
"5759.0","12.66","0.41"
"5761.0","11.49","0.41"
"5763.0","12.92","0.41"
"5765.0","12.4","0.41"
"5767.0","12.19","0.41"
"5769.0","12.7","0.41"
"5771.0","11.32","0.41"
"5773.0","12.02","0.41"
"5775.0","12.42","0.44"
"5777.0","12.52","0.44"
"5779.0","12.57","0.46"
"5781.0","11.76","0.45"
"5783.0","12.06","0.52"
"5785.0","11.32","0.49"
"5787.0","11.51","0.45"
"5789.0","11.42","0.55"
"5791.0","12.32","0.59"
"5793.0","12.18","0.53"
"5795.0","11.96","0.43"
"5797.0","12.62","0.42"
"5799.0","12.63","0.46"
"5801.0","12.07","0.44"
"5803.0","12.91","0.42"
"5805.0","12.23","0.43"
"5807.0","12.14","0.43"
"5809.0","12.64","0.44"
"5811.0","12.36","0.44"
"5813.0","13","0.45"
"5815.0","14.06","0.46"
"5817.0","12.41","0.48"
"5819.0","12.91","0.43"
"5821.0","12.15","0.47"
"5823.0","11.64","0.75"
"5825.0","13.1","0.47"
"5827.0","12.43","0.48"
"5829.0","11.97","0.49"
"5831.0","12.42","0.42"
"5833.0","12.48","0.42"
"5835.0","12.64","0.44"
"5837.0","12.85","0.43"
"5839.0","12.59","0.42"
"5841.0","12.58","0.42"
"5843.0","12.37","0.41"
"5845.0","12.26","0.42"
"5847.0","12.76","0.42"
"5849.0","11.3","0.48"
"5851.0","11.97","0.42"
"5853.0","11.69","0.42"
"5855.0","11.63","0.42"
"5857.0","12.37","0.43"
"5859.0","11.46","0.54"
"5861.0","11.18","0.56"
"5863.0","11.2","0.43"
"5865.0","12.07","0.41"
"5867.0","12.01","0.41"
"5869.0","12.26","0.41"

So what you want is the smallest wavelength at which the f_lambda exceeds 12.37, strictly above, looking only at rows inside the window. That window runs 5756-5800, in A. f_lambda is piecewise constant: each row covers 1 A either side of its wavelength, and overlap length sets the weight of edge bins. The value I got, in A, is 5759.0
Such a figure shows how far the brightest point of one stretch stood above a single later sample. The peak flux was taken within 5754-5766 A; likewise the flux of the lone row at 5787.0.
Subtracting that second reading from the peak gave 1.4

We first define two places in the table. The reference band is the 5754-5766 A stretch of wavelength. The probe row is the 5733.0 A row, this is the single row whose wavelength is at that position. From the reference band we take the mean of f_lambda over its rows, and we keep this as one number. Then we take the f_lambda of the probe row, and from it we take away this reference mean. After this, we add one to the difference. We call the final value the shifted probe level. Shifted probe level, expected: 1.08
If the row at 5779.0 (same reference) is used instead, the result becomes 1.46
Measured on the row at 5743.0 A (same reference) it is 1.33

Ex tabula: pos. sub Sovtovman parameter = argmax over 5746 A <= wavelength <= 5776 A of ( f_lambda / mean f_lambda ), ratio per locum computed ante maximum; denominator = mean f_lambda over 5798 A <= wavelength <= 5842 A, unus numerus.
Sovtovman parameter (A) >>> 5763.0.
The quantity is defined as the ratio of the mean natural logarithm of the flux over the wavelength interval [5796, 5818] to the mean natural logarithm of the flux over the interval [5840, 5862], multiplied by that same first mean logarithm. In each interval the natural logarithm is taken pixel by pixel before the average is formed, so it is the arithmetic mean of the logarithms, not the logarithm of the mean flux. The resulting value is 2.59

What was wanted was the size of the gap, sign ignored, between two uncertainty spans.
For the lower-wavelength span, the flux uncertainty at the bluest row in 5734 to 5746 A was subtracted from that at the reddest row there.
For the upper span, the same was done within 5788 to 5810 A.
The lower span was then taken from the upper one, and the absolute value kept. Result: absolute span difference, 0.11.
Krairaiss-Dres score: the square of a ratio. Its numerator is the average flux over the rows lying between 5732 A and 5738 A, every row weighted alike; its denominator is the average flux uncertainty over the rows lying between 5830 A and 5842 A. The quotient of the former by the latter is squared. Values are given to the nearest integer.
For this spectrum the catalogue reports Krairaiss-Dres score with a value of 815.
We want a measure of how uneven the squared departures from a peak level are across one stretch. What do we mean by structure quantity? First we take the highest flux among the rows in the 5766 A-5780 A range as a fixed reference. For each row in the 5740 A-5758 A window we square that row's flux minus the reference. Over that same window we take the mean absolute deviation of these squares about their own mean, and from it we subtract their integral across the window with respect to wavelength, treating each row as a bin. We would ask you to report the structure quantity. -12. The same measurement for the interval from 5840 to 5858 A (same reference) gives -10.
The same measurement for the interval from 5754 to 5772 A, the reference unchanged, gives -12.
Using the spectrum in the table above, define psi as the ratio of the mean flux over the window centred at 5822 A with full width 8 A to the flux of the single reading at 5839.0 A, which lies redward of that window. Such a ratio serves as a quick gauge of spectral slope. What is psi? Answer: 0.989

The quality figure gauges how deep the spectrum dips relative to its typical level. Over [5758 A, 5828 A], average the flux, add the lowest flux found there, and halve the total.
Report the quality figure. 11.8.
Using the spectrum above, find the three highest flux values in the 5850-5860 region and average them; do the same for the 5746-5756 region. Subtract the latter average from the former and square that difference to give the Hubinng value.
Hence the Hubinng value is 0.11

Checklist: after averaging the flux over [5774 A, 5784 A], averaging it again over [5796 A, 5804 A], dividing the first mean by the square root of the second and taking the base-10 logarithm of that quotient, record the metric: 0.539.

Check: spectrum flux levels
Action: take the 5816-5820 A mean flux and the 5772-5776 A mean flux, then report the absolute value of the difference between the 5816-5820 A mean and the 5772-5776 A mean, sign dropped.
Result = 0.4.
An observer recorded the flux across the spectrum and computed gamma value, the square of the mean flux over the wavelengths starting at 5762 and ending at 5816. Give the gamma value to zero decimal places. 151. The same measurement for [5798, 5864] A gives 152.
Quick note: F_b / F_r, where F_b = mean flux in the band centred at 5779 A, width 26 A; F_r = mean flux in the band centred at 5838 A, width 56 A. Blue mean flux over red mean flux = 0.98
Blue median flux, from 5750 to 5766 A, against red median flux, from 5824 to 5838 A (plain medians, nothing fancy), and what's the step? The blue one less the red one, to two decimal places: -0.29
